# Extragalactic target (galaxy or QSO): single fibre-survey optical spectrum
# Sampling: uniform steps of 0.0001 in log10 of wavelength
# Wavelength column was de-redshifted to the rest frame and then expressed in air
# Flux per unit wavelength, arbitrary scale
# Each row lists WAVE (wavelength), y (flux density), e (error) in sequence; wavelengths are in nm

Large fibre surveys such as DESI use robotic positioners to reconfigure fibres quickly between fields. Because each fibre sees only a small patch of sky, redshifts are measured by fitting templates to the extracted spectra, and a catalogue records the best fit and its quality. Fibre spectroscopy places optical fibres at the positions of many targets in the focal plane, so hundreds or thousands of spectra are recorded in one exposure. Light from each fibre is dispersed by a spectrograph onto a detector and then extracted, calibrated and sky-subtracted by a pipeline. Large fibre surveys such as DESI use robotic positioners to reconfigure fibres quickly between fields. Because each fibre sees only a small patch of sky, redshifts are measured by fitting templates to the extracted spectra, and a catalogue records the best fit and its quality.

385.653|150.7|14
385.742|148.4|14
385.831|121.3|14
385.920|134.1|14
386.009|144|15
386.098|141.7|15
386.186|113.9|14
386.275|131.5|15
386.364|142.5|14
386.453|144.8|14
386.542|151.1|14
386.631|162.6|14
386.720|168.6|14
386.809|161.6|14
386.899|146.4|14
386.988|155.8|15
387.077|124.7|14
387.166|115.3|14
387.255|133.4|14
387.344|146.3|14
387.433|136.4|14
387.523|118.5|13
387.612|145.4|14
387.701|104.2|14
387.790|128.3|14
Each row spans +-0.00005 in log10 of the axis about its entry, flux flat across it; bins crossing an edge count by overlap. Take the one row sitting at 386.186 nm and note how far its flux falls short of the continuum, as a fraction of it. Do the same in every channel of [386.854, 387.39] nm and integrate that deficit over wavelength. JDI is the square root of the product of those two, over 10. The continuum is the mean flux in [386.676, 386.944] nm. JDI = 0.014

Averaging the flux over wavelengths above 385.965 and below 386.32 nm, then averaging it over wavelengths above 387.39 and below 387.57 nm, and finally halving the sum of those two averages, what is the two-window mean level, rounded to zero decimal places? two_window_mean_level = 130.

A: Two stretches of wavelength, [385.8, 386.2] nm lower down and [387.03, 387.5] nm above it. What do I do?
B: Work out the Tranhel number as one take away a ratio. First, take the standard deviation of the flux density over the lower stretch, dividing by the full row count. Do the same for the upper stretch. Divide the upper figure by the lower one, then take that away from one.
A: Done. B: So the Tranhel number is 0.10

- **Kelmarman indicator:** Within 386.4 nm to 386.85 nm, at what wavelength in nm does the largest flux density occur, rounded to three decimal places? 386.720 nm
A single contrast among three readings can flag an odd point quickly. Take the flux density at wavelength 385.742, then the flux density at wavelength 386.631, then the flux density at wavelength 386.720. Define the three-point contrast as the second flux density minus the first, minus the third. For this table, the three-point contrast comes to -154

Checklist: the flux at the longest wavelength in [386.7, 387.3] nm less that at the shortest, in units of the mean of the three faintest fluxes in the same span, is -0.28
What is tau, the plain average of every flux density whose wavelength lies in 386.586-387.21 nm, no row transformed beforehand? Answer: 148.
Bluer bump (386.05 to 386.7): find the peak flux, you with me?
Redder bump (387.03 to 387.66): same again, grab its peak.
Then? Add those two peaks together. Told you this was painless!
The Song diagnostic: 309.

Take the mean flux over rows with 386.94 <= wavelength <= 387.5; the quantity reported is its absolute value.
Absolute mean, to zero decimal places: 135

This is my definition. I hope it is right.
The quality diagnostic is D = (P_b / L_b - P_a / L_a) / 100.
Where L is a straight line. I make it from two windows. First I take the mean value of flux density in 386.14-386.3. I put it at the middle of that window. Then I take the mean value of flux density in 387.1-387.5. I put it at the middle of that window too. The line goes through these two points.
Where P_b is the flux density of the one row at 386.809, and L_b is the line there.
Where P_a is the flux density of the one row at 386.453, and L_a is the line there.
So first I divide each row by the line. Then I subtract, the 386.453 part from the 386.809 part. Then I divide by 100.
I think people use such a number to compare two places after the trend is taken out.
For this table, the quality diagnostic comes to 0.0010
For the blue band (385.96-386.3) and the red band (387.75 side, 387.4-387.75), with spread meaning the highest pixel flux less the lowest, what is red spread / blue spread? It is 1.37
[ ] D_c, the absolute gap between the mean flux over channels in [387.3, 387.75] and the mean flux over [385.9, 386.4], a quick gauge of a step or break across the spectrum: 4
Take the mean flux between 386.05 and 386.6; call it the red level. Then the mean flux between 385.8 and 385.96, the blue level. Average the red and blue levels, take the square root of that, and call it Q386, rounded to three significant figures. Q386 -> 11.5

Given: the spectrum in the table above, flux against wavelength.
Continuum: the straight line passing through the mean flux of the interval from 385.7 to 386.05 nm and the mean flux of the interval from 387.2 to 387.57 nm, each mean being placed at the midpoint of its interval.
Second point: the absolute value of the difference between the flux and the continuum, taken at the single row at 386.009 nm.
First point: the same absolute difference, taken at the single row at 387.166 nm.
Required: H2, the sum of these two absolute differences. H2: 26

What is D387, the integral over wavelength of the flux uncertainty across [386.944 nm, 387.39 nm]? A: 6.3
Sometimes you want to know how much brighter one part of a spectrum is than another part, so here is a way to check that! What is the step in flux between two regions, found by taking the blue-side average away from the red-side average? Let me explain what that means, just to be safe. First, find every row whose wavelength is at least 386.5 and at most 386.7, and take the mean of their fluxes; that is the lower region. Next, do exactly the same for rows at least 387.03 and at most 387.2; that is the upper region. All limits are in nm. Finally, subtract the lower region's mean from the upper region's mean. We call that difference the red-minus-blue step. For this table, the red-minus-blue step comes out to -37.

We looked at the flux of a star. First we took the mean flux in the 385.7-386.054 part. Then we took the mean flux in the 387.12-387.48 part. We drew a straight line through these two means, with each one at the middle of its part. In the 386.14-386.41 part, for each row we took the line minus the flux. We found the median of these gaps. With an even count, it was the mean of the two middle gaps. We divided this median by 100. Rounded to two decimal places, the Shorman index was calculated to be 0.04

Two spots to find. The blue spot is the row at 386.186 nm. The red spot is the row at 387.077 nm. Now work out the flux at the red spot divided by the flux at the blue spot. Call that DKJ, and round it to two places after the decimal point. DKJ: 1.09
